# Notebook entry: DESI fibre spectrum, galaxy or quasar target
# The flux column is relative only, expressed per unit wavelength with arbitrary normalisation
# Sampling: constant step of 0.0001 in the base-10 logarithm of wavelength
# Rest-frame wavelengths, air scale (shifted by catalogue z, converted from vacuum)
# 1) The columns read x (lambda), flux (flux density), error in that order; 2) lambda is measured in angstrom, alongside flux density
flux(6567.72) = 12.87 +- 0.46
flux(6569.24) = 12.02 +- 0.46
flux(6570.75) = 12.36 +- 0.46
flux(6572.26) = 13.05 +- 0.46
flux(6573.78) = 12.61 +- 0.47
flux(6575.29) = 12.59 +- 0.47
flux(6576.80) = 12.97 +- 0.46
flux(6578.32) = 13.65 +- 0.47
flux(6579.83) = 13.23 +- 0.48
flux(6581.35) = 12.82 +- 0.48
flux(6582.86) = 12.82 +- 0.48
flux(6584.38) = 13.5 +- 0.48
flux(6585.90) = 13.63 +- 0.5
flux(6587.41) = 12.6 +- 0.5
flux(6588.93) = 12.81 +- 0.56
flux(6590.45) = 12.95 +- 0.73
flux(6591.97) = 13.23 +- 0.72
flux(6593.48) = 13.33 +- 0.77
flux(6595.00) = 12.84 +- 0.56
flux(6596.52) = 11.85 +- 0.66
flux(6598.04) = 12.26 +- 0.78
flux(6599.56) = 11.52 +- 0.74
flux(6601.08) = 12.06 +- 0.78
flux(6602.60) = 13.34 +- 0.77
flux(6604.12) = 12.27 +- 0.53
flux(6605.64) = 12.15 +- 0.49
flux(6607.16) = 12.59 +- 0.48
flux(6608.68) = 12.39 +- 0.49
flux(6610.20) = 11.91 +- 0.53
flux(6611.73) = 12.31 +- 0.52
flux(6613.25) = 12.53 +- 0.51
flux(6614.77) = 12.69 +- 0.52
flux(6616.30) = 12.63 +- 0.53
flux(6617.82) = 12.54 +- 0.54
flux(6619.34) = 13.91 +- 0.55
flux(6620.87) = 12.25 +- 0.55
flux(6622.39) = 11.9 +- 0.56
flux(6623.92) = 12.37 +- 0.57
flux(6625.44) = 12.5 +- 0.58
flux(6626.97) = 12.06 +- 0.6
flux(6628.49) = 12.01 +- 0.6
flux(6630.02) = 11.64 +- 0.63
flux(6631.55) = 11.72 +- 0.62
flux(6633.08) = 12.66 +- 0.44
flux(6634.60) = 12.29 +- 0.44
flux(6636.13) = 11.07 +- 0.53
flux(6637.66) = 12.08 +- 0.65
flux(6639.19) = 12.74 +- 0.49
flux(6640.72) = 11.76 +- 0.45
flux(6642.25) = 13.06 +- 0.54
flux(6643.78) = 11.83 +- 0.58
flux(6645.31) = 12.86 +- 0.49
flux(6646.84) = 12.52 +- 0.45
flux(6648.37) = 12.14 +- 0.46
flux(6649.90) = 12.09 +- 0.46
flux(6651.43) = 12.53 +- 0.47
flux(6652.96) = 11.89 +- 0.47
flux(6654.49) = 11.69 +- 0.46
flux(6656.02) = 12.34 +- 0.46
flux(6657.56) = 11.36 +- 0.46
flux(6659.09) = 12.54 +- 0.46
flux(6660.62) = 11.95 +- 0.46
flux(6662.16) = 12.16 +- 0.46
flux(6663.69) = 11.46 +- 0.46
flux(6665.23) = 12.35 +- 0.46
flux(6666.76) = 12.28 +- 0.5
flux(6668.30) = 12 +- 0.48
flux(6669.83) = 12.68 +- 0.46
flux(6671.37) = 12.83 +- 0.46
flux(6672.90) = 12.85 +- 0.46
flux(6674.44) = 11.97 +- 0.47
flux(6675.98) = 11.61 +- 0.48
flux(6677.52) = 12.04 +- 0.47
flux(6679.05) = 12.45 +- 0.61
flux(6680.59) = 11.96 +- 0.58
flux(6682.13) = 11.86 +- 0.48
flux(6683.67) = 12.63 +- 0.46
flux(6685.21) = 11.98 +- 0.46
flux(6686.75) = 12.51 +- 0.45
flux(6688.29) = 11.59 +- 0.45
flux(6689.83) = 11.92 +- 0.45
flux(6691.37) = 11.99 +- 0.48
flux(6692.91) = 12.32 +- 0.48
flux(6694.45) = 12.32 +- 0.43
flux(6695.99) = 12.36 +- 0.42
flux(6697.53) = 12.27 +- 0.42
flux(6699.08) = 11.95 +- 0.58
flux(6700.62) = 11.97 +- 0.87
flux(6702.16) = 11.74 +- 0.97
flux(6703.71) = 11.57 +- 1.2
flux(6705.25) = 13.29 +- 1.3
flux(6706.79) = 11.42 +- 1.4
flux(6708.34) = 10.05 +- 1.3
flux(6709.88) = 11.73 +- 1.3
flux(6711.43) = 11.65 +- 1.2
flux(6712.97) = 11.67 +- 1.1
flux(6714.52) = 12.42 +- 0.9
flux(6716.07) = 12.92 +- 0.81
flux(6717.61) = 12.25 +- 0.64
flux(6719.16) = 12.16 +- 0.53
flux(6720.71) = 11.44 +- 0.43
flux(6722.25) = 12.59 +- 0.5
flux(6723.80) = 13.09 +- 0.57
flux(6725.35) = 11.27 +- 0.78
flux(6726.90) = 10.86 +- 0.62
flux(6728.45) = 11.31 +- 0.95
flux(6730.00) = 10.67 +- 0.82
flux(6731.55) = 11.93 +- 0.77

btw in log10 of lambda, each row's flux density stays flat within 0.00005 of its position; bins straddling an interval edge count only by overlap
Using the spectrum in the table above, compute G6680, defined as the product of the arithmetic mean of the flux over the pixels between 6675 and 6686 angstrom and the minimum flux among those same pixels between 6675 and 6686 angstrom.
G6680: 140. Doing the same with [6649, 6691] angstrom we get 138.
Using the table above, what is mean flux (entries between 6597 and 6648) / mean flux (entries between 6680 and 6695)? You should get 1.02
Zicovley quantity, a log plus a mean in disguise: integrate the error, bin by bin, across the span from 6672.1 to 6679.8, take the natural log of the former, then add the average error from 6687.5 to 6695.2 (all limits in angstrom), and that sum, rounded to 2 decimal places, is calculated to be 1.80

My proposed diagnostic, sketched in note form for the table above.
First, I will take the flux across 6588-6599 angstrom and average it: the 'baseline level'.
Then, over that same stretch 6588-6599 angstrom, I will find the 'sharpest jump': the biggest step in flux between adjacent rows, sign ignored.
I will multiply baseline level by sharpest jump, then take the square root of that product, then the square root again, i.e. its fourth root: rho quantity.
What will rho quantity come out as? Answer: 1.88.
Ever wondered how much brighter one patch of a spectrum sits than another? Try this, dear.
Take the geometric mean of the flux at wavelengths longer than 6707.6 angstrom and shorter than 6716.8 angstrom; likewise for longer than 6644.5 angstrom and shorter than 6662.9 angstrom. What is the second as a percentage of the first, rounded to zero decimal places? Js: 104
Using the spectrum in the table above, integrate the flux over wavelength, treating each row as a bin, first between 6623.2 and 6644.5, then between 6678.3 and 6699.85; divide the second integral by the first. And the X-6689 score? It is 1.01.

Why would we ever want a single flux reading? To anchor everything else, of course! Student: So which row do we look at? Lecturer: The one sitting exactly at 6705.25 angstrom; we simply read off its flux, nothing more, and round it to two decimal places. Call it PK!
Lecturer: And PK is 13.29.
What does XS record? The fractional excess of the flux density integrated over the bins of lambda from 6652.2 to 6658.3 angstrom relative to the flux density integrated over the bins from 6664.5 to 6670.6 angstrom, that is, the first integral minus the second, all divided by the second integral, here -0.04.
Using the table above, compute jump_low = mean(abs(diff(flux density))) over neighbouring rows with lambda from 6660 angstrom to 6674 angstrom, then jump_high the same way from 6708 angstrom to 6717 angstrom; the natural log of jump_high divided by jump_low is 0.48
